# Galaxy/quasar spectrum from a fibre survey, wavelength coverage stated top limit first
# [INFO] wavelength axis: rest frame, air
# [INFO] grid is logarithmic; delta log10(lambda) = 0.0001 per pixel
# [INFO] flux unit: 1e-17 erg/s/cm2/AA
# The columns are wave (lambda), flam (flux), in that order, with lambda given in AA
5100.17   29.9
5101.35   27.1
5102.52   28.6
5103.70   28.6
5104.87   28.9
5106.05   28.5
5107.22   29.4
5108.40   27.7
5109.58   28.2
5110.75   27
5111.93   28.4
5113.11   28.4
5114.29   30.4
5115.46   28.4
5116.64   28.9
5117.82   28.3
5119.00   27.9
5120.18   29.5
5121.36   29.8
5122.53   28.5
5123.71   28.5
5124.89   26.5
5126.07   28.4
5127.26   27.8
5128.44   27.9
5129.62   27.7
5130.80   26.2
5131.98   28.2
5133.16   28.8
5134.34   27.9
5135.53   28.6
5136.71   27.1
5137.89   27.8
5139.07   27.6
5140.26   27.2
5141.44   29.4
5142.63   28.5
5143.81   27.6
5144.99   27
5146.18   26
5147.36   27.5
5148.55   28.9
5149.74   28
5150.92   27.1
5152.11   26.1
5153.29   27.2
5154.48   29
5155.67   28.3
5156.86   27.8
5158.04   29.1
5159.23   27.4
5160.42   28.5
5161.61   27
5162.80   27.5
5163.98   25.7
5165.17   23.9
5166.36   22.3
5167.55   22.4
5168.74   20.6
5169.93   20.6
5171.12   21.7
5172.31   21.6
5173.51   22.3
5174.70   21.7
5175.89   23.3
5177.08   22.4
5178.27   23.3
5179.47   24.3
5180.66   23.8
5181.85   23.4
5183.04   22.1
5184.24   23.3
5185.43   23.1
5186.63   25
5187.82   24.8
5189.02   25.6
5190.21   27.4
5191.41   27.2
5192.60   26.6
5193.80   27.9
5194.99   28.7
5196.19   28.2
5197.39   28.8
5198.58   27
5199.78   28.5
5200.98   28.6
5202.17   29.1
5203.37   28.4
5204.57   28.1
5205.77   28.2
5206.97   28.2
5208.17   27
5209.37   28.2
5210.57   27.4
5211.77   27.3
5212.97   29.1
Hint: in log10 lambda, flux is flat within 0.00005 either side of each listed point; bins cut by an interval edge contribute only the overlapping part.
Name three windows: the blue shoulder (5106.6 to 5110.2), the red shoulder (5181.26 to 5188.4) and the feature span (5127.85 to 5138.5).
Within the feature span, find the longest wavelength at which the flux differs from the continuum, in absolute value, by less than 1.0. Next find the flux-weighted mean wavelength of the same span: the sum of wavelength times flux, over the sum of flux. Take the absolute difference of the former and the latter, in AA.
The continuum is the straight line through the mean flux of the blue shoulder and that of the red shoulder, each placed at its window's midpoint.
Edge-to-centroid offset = 3.5 AA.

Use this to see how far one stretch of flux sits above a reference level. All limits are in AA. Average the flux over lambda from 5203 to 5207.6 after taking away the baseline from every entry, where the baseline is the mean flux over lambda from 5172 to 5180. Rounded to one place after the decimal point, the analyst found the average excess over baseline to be 5.5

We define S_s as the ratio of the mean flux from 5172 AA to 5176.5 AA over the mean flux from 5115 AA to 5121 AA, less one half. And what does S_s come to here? 0.28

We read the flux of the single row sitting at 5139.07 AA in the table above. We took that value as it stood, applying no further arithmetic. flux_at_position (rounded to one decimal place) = 27.6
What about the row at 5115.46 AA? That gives 28.4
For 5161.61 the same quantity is 27.0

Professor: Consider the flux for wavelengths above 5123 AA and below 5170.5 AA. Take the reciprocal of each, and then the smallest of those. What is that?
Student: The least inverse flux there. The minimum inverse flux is 0.0340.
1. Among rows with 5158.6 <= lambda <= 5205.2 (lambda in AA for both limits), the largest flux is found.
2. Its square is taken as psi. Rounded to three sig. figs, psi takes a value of 847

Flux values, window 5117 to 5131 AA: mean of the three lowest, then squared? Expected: 718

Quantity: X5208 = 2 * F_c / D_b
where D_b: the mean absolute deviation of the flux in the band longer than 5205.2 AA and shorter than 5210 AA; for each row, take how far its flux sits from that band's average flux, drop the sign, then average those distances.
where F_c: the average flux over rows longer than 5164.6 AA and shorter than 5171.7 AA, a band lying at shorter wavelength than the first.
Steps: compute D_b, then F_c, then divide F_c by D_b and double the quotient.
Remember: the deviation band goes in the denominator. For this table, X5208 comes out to 97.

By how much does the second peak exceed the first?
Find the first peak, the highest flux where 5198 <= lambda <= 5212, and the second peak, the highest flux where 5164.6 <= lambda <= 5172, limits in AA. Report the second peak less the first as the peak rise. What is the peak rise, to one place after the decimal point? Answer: -5.2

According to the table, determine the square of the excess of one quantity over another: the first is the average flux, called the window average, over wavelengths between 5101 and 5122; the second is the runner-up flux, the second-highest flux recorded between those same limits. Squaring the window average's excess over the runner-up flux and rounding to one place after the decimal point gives 1.5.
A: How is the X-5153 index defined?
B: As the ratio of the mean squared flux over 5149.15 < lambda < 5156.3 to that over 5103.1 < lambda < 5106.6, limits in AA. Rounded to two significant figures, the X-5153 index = 0.93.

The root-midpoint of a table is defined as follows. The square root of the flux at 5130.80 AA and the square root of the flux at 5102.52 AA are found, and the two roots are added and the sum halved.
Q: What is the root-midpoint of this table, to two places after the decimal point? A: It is 5.23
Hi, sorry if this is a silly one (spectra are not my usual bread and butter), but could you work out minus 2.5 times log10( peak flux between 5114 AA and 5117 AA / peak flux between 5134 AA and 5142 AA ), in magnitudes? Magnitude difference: -0.036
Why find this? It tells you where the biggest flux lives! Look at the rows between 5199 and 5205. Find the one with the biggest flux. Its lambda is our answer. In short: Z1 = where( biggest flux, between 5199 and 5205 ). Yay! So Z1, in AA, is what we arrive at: 5202.17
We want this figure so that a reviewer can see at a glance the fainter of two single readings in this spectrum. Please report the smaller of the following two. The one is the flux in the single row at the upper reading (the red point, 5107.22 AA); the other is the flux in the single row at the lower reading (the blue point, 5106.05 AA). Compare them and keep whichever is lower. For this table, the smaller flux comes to 28.5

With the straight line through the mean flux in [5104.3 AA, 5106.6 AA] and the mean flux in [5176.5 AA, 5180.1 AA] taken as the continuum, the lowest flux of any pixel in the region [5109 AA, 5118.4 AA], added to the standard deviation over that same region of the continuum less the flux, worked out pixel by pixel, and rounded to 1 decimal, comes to 28.0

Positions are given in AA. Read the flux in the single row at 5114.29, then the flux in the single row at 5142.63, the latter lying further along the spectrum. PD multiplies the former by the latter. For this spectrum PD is 866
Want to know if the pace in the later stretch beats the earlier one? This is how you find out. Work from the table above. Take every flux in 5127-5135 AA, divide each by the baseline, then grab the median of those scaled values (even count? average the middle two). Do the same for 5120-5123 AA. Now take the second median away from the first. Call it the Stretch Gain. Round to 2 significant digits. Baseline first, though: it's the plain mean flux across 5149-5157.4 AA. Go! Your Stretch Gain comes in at -0.058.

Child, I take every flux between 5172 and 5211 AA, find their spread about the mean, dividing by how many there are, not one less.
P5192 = 2.5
